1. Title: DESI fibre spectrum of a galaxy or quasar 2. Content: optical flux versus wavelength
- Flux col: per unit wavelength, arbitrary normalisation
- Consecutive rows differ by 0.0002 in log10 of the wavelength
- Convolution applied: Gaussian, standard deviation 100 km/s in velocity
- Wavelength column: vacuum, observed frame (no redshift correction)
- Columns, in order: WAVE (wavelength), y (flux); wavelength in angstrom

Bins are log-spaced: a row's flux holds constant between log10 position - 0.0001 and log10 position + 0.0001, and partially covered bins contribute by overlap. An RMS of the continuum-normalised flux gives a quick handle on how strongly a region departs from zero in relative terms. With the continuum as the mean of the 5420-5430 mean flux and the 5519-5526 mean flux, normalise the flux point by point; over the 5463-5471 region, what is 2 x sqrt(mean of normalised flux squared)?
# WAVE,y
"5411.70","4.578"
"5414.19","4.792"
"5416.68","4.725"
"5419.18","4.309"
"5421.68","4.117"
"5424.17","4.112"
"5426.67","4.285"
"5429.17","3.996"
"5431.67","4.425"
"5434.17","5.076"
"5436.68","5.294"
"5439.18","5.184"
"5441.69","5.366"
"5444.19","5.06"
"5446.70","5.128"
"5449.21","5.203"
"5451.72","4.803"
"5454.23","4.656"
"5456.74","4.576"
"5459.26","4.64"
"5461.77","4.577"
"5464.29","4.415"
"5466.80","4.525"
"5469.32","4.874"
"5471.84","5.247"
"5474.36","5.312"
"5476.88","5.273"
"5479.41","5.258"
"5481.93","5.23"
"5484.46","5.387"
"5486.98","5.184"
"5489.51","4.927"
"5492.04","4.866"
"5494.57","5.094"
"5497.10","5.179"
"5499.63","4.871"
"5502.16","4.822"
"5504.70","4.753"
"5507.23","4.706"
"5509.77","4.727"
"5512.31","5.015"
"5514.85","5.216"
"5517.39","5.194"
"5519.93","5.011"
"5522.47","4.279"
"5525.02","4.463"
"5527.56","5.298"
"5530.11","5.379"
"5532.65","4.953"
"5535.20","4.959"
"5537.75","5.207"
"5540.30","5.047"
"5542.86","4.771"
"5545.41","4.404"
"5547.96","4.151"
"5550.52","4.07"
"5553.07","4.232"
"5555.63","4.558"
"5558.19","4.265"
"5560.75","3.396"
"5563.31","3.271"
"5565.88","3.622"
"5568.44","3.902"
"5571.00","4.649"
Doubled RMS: 2.12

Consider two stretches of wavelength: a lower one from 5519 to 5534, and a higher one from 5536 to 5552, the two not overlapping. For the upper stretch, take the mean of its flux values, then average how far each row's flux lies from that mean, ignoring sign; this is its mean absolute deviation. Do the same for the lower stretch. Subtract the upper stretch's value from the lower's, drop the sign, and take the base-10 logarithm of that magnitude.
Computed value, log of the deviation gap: -1.3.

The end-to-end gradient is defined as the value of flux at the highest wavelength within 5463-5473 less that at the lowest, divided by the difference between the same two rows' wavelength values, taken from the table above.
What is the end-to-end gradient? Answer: 0.11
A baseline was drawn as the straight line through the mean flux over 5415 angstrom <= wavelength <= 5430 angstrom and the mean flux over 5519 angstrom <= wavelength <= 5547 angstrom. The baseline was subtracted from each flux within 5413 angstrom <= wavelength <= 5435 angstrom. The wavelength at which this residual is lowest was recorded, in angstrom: 5429.17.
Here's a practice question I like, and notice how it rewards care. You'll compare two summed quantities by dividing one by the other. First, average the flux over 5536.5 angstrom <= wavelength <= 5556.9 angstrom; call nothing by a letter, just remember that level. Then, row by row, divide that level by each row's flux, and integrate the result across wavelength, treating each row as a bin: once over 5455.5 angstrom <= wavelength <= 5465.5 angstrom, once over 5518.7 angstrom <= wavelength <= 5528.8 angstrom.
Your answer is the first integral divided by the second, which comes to 1.03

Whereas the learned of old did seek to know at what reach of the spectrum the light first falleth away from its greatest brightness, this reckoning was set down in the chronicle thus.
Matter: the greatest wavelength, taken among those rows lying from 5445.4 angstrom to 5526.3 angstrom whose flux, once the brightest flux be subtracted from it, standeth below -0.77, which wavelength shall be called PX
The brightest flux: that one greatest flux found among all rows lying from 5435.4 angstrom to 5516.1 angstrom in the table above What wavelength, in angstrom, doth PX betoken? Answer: 5525.02 angstrom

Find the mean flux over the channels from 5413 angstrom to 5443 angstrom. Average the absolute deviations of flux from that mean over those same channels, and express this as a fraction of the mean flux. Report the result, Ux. 0.09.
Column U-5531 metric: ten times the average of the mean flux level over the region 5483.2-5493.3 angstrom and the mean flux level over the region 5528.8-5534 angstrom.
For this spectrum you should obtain 51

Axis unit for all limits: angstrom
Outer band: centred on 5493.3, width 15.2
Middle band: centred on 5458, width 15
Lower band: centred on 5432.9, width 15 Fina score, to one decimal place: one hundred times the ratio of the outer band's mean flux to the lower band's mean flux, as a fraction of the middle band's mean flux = 23.1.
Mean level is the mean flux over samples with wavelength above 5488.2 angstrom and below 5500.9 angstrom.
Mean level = 4.99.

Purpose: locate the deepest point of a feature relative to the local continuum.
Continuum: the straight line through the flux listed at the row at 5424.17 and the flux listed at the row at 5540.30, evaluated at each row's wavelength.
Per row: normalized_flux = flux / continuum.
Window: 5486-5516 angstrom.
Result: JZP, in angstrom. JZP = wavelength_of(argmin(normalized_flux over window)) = 5507.23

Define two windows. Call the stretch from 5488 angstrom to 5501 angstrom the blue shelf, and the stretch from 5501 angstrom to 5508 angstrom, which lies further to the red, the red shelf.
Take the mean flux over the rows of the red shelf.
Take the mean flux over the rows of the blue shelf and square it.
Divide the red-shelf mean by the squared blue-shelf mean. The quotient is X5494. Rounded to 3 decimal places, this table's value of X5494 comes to 0.191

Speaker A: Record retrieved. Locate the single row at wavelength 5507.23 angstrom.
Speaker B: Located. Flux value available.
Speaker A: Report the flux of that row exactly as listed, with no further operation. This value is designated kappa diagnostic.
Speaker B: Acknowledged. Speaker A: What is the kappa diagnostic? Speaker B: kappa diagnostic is 4.706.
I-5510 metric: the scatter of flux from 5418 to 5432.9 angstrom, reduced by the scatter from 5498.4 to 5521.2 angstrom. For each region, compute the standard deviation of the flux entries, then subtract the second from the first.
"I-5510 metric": -0.04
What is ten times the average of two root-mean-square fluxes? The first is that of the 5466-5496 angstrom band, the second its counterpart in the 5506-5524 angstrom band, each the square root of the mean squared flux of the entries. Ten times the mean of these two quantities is 50.0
